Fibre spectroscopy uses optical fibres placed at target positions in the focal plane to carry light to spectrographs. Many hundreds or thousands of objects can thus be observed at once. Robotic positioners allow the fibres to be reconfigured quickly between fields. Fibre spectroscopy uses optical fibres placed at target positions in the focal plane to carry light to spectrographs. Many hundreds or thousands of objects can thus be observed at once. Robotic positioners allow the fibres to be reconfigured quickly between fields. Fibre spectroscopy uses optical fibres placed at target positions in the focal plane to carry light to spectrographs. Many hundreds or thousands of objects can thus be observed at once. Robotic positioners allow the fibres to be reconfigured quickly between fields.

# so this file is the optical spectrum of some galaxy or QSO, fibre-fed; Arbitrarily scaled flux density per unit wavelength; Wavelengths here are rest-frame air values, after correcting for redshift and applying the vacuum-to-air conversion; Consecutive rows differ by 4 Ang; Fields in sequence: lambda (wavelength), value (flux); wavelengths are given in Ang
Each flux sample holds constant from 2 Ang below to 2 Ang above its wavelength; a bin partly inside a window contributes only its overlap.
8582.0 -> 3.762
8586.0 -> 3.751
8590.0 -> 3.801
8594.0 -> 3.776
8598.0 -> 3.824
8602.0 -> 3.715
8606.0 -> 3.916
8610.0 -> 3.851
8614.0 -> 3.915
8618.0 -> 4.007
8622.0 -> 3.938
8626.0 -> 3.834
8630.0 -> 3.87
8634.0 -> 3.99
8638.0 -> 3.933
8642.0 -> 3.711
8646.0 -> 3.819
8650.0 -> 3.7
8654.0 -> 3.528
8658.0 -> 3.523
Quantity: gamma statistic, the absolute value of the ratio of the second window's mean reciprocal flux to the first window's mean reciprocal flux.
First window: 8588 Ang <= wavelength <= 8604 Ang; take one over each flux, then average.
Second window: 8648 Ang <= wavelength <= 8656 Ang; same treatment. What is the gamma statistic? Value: 1.046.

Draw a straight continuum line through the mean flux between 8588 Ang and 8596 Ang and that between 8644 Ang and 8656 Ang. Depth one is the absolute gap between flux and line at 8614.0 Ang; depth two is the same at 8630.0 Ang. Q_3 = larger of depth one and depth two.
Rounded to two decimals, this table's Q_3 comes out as 0.17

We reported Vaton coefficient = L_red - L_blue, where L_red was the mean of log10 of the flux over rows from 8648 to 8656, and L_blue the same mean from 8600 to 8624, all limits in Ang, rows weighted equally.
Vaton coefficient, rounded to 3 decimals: -0.032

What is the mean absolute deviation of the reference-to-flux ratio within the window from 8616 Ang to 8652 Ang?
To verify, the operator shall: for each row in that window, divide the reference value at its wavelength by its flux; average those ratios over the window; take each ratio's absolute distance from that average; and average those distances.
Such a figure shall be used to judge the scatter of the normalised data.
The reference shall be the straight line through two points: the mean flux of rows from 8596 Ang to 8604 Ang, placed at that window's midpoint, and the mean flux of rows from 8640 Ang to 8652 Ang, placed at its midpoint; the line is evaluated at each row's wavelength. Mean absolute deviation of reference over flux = 0.022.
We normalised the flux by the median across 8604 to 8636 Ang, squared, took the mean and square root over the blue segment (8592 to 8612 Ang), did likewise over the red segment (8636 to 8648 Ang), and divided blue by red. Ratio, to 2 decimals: 1.00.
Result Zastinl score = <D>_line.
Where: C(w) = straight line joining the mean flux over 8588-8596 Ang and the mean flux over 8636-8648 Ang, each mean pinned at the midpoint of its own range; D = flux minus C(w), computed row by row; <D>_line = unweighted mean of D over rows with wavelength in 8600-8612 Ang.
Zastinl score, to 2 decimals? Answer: 0.03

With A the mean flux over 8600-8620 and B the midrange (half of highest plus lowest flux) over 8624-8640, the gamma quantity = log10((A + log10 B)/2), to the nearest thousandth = 0.350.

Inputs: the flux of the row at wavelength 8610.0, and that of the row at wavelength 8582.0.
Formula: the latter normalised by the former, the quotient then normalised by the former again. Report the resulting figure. 0.254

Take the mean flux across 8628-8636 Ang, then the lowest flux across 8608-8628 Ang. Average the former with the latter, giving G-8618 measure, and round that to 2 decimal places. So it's 3.88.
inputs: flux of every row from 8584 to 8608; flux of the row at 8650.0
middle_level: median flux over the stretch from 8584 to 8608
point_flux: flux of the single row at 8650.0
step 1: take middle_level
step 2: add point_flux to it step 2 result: 7.49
